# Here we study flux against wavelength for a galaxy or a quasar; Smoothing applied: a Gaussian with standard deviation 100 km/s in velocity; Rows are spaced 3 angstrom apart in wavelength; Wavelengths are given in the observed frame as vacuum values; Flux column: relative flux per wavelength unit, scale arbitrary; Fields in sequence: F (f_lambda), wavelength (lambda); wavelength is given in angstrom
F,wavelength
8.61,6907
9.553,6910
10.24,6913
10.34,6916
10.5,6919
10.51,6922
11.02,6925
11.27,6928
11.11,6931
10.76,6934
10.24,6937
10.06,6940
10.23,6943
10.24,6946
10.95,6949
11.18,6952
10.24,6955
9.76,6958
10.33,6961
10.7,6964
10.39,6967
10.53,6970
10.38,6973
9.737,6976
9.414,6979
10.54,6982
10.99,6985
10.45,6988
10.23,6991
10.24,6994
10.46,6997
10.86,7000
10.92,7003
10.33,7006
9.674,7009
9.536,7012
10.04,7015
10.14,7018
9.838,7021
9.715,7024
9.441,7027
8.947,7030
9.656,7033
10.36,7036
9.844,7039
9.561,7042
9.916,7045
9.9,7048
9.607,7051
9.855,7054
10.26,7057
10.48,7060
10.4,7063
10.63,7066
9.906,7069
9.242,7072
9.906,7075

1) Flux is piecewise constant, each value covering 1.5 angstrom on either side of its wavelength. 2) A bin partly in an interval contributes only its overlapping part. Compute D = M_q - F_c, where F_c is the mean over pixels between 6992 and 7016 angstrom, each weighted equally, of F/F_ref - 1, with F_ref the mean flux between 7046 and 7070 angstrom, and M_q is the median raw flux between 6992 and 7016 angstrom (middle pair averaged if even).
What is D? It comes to 10.3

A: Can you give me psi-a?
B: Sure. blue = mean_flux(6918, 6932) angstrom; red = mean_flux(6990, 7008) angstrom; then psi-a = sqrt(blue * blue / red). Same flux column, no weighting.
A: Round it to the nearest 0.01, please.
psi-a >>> 3.36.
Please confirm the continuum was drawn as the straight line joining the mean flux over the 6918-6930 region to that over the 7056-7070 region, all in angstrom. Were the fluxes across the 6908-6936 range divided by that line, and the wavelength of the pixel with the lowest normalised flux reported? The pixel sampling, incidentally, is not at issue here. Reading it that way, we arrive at 6910 angstrom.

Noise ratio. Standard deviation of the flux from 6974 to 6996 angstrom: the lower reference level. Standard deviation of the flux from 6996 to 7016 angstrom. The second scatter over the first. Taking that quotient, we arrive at 1.04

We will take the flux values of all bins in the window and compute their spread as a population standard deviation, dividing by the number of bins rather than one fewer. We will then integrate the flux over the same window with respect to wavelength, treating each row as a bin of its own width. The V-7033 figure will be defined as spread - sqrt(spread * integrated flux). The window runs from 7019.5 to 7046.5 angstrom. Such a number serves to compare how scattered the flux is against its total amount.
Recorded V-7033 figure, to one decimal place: -9.4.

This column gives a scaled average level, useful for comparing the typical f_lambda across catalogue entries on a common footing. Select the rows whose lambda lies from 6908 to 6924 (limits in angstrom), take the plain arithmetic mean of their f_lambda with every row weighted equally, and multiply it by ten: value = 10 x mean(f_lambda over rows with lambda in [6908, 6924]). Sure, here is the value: 102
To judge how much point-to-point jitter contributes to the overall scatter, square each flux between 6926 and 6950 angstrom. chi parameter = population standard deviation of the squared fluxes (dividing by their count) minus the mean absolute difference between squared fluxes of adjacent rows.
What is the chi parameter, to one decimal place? 3.0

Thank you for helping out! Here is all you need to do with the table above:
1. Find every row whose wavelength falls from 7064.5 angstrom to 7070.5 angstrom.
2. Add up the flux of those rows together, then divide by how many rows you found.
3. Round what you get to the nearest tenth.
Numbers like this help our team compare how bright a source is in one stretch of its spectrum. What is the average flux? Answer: 10.3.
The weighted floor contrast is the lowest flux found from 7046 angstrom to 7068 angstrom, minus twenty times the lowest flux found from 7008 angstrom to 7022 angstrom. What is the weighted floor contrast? -181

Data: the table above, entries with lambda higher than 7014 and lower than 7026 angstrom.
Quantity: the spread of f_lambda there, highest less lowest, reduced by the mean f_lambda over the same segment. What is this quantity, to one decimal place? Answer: -9.5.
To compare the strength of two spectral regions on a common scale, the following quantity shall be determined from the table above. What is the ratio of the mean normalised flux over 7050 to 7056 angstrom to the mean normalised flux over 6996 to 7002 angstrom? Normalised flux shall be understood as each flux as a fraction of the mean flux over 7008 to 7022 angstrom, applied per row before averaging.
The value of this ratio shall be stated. 0.91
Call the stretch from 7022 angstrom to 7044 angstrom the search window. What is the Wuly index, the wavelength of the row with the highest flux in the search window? 7036 angstrom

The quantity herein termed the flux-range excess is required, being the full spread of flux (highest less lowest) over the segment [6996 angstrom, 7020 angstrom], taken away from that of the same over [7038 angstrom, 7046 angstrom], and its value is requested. -1.0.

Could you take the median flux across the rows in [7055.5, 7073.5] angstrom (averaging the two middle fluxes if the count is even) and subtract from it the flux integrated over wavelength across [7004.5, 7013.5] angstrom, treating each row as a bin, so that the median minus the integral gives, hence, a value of -78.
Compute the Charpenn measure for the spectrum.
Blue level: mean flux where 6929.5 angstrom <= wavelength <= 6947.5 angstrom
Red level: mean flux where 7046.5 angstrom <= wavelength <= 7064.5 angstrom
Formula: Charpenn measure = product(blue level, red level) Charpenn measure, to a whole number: 105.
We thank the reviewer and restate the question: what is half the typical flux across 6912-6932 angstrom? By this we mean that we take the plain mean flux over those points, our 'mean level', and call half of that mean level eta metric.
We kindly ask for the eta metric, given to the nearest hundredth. 5.36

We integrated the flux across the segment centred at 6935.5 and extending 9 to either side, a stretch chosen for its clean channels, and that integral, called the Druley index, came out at 191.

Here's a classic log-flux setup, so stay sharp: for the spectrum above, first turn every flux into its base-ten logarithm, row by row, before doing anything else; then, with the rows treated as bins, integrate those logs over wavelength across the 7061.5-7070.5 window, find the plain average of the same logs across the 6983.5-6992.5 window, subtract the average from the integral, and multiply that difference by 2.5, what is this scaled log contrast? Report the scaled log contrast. 20.24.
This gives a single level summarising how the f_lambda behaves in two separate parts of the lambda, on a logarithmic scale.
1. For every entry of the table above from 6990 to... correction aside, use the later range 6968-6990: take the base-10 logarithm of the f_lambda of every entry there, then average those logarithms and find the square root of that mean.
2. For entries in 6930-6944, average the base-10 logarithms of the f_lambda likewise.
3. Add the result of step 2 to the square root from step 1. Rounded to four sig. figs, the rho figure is 2.026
